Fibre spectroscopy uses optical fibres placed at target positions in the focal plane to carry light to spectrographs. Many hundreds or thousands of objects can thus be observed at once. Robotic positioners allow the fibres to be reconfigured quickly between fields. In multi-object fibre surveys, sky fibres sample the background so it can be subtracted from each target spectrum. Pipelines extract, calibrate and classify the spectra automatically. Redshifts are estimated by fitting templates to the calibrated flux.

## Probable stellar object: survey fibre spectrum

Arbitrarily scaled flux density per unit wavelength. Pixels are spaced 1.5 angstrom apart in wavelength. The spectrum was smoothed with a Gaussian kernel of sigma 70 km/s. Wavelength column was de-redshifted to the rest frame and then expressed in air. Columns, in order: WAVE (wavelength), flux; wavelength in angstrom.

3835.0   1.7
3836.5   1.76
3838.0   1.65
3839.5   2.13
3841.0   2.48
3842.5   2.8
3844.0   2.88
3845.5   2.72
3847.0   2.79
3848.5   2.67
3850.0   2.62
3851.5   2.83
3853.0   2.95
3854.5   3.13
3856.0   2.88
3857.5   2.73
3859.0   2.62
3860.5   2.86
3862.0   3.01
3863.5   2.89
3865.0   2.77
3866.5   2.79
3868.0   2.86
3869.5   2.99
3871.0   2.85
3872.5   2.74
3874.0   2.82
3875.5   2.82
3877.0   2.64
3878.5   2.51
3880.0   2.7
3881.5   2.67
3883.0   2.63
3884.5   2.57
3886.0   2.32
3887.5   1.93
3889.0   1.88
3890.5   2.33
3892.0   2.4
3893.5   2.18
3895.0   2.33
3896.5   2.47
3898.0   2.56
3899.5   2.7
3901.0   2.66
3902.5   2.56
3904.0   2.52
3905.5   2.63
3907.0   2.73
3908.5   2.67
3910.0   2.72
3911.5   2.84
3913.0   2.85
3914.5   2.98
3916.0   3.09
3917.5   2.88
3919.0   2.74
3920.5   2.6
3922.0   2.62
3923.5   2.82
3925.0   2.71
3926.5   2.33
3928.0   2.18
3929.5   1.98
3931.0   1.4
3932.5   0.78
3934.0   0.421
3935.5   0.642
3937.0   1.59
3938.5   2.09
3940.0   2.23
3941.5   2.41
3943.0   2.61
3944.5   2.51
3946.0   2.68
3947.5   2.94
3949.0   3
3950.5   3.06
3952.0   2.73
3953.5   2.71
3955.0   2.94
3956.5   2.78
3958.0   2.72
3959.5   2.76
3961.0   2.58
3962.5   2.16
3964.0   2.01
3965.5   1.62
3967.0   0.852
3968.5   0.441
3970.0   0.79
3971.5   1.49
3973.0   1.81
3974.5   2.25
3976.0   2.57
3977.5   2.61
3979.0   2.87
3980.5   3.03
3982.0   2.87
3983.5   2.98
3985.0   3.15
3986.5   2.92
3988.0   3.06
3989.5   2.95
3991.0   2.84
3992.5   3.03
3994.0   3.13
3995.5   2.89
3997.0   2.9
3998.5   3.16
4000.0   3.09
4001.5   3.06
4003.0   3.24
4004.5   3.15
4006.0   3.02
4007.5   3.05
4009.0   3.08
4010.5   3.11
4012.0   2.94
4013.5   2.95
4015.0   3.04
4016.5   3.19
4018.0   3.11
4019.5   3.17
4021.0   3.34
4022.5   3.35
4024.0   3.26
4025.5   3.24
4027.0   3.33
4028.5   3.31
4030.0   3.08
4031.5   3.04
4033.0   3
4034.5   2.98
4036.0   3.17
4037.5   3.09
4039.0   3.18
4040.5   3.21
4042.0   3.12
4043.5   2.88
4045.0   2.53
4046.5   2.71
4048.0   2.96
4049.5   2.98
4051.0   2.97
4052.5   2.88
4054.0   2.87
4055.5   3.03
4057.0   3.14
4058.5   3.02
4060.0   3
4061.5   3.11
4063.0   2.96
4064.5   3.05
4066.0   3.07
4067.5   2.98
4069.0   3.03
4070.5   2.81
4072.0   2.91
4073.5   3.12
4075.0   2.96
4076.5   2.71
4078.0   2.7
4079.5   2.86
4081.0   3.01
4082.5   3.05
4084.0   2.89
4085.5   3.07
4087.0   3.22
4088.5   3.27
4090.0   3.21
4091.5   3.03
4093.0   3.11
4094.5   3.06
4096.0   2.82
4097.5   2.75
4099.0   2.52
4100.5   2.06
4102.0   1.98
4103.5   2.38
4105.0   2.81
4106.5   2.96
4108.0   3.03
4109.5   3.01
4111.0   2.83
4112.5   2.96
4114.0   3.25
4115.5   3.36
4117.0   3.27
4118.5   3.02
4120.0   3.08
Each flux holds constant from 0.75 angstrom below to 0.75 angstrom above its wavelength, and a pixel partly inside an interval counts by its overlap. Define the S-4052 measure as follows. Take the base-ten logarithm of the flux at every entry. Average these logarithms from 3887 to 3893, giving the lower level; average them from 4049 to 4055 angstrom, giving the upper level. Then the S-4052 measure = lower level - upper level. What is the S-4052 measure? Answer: -0.14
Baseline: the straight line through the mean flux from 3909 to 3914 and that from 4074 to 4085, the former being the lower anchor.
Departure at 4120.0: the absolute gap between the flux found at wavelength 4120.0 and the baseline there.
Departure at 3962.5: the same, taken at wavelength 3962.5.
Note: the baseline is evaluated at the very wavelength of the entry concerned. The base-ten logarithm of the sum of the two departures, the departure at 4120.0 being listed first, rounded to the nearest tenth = -0.1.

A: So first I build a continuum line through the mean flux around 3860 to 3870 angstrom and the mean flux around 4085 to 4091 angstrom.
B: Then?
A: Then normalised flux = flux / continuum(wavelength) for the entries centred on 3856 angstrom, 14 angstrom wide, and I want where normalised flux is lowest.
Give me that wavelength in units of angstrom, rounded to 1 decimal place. 3859.0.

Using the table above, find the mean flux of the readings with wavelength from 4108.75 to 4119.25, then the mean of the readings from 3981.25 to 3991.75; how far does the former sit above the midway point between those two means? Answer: 0.1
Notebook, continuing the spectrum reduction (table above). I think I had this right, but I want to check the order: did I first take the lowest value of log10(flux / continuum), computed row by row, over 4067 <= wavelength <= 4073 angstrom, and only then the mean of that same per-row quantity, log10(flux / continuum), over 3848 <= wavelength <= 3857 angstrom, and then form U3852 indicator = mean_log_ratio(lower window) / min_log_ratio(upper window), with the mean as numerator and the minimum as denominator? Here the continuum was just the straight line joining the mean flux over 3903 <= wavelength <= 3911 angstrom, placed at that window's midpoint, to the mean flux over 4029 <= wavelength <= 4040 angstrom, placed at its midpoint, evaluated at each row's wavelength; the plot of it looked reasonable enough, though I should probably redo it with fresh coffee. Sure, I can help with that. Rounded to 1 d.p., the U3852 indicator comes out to -1.1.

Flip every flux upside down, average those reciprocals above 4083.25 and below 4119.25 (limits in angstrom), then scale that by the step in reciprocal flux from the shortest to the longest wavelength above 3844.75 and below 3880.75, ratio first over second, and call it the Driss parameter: 128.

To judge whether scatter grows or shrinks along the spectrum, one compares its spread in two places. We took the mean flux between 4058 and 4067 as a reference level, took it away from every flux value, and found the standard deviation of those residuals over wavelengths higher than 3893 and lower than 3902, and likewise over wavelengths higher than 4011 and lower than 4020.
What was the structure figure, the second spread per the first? 0.5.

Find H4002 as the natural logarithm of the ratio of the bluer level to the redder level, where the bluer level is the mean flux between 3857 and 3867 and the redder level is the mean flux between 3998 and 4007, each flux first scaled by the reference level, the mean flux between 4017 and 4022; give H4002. -0.10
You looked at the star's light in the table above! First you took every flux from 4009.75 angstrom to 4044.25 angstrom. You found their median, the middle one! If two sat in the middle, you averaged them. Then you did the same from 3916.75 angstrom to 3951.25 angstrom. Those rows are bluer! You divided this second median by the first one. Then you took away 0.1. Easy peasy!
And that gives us 0.70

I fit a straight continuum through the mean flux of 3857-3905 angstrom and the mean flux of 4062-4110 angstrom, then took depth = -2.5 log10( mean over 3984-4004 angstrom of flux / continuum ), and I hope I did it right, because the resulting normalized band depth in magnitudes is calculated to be -0.10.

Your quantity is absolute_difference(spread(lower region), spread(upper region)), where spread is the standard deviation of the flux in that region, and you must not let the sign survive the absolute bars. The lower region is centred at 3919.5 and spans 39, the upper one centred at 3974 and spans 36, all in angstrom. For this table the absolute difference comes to 0.04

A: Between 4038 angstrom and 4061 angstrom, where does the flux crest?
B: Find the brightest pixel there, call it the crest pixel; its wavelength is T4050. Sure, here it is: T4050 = 4040.5 angstrom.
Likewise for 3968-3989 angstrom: 3985.0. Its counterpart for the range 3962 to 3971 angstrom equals 3962.5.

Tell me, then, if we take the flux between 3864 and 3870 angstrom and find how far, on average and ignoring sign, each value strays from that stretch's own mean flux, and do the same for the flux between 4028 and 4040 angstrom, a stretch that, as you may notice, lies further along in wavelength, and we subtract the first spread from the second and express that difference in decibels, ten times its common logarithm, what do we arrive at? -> -19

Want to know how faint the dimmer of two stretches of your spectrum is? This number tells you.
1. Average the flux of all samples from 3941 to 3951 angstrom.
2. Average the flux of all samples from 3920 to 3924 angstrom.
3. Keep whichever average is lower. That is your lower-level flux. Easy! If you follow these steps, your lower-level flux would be 2.68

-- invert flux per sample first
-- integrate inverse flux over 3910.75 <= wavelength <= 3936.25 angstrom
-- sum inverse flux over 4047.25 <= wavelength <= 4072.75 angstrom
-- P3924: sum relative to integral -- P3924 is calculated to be 0.35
